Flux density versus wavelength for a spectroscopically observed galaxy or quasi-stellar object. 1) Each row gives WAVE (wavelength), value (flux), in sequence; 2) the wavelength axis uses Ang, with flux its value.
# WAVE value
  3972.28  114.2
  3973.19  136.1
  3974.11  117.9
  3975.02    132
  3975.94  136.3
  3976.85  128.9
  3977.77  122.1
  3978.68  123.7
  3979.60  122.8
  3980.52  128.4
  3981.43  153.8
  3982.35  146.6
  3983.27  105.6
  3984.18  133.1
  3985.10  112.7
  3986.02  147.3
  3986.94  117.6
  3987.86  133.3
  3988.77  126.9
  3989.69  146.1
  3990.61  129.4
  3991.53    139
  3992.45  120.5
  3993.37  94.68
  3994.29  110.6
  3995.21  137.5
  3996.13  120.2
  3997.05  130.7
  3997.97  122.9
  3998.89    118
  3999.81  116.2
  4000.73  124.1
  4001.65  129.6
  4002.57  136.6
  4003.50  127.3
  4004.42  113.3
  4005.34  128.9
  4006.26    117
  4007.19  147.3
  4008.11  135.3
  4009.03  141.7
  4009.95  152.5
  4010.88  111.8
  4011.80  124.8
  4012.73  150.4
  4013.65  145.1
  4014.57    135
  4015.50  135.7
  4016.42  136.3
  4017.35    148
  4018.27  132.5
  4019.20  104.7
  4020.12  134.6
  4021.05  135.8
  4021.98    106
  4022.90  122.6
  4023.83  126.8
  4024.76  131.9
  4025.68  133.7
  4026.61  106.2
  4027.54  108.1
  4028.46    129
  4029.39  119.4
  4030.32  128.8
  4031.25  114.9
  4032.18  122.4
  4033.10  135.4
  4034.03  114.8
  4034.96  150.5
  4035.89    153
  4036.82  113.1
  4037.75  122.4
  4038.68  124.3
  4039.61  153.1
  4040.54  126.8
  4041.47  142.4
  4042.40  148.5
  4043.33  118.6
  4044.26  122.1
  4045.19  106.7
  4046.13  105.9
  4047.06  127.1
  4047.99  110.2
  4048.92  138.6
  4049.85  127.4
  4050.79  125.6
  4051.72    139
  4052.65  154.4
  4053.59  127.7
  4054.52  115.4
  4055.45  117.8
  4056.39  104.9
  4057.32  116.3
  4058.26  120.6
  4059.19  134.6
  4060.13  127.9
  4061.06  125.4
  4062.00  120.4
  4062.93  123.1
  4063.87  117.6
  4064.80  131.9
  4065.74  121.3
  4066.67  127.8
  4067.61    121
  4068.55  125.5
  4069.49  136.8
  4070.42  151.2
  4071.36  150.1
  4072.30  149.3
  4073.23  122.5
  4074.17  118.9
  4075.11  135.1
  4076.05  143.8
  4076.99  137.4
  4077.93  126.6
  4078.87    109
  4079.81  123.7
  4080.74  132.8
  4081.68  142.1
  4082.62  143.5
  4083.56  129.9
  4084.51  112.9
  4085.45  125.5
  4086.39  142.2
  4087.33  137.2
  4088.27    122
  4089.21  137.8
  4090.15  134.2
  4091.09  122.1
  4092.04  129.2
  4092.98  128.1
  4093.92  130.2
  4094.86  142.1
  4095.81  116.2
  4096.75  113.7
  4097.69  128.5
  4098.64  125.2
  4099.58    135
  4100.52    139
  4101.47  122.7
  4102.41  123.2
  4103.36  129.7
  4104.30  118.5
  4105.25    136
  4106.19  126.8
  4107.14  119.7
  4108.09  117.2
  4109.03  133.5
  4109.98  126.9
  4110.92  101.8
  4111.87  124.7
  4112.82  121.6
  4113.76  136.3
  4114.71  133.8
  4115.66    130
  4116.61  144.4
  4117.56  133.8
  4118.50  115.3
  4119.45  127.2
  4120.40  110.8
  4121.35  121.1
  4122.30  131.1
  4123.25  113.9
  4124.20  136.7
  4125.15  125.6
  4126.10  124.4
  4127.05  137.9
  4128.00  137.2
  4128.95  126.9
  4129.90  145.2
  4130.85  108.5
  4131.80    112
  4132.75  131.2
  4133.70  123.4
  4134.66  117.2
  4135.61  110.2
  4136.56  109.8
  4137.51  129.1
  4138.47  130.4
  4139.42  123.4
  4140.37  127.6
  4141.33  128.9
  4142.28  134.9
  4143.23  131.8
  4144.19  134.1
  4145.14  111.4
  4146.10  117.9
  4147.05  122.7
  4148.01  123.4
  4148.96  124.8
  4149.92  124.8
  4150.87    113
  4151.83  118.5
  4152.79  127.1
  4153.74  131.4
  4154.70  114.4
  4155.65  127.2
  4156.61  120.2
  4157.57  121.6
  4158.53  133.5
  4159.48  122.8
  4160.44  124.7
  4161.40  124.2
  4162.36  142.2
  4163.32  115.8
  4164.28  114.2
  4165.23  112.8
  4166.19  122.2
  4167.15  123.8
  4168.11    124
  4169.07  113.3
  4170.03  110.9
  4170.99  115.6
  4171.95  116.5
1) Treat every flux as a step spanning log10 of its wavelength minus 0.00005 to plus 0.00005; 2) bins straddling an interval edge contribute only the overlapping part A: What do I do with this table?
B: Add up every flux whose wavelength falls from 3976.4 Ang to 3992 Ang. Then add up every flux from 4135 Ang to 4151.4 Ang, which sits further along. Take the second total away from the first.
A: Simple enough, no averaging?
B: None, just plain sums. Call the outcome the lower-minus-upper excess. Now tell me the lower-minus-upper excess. 119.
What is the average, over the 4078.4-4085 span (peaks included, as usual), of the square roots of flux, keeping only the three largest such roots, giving 11.8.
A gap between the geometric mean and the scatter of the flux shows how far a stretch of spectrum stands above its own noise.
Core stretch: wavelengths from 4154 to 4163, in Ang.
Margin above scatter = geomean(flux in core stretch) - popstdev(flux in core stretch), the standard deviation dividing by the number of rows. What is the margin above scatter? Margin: 118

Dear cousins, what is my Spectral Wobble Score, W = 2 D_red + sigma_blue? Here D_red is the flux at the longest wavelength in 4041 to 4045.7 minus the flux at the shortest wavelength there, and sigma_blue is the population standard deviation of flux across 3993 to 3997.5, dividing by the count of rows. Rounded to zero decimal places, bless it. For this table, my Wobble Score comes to -56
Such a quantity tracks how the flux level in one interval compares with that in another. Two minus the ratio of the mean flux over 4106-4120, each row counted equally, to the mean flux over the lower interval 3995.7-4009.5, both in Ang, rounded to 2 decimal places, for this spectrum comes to 1.01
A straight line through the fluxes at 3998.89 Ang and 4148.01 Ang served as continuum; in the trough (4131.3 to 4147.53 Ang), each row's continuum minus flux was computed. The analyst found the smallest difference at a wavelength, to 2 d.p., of 4142.28 Ang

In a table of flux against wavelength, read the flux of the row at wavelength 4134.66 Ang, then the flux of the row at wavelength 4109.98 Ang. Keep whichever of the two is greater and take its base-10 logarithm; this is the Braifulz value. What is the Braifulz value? 2.10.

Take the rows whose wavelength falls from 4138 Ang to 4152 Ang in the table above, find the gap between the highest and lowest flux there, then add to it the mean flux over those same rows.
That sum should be 148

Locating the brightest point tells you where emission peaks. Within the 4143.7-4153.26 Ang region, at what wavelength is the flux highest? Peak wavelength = 4144.19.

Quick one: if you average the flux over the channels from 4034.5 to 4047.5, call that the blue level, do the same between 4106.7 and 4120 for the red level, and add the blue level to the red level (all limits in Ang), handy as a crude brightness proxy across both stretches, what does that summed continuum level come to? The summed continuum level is 256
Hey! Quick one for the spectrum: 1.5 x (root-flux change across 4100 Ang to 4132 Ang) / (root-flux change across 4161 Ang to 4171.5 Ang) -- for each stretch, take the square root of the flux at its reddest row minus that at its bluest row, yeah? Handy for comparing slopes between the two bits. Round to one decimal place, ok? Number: 4.6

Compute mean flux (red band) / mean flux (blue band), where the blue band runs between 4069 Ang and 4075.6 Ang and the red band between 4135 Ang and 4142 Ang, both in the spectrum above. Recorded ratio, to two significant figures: 0.89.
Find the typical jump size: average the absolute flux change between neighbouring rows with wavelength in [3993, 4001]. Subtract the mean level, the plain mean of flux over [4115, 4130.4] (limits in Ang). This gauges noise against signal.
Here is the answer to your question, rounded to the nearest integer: -117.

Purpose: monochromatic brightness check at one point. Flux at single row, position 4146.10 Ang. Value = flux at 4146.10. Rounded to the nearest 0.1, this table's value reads 117.9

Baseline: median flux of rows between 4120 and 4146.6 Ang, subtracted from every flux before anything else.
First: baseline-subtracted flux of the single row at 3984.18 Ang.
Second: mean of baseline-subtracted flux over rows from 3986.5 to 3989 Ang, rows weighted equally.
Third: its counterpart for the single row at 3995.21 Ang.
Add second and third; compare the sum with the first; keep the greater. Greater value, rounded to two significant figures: 11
